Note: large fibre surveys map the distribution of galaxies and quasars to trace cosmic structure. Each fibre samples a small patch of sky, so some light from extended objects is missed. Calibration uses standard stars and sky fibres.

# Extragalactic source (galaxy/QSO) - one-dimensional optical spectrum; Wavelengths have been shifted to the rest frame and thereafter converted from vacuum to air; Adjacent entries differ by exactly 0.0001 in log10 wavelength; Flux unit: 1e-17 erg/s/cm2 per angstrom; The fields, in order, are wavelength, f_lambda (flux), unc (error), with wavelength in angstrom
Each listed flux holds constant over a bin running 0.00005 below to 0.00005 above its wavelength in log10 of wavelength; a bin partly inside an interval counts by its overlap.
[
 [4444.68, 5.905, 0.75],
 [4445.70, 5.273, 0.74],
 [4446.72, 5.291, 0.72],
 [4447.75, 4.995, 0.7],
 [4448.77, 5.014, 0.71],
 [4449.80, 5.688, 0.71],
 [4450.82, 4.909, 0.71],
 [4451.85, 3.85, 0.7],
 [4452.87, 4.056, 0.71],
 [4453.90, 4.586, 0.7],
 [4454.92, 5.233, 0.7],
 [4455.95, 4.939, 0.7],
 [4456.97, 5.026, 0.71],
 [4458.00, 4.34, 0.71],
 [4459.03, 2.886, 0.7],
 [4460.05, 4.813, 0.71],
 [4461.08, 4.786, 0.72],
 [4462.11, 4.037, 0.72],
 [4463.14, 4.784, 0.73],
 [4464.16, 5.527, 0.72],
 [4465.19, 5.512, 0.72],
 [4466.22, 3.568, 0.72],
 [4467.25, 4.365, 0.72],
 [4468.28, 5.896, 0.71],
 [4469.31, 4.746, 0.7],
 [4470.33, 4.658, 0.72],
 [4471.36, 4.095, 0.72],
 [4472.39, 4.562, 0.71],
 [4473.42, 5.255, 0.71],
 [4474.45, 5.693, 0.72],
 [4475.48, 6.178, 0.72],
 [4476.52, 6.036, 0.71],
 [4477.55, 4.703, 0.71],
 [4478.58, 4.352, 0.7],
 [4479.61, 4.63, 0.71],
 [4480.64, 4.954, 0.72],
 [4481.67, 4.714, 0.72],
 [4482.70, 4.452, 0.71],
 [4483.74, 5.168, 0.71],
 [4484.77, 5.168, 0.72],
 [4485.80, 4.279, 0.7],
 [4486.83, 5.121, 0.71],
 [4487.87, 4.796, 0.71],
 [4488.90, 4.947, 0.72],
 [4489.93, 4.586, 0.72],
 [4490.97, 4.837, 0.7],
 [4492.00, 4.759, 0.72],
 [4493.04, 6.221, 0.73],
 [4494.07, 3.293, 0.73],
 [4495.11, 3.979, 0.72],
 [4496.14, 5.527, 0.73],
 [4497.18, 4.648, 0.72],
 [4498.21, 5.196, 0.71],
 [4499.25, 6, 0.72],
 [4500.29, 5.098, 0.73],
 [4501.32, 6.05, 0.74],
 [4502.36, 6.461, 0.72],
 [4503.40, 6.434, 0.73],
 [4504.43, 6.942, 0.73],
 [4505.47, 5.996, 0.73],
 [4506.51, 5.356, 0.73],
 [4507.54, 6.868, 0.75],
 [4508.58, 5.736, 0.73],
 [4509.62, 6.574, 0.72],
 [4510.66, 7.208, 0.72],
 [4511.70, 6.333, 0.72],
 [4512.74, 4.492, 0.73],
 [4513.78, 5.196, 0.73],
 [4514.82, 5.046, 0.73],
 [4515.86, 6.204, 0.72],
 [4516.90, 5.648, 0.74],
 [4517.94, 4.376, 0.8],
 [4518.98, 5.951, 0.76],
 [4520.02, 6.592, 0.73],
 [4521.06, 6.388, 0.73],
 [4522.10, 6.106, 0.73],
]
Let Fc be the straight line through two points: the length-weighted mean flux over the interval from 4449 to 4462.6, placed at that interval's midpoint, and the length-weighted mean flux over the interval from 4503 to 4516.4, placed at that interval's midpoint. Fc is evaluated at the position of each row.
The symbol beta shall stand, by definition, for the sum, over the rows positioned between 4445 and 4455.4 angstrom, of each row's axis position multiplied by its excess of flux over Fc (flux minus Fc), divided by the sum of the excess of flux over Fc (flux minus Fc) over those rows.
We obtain 4448.3 angstrom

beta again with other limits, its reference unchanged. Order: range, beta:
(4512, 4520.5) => 4515.2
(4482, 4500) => 4491.2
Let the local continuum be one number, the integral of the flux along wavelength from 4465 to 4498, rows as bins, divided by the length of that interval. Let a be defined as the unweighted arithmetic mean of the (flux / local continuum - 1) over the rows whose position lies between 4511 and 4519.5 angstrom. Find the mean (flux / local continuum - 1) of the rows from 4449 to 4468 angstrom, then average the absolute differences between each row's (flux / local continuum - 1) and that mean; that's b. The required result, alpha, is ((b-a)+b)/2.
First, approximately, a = 0.11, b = 0.118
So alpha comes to 0.06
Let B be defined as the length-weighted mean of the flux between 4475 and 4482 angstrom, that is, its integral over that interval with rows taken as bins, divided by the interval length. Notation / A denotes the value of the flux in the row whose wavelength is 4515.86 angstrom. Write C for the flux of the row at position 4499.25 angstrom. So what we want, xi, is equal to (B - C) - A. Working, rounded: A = 6.204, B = 5.1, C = 6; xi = -7.1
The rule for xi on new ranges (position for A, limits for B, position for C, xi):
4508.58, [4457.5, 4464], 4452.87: -5.4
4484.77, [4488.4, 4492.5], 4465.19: -5.9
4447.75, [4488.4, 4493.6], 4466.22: -3.5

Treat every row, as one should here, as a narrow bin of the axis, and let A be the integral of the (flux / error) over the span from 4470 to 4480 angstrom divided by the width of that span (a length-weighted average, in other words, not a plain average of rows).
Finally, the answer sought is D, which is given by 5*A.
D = 35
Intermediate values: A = 7.05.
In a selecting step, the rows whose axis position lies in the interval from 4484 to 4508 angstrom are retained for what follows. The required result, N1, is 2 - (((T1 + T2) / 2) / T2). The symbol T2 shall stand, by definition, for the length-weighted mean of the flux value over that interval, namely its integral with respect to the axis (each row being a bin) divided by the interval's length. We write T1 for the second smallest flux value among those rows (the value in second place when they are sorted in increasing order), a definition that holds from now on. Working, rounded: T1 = 3.979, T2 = 5.3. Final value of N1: 1.13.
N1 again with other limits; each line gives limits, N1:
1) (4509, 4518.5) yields 1.10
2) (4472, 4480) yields 1.06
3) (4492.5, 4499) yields 1.09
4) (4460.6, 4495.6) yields 1.13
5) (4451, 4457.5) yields 1.06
